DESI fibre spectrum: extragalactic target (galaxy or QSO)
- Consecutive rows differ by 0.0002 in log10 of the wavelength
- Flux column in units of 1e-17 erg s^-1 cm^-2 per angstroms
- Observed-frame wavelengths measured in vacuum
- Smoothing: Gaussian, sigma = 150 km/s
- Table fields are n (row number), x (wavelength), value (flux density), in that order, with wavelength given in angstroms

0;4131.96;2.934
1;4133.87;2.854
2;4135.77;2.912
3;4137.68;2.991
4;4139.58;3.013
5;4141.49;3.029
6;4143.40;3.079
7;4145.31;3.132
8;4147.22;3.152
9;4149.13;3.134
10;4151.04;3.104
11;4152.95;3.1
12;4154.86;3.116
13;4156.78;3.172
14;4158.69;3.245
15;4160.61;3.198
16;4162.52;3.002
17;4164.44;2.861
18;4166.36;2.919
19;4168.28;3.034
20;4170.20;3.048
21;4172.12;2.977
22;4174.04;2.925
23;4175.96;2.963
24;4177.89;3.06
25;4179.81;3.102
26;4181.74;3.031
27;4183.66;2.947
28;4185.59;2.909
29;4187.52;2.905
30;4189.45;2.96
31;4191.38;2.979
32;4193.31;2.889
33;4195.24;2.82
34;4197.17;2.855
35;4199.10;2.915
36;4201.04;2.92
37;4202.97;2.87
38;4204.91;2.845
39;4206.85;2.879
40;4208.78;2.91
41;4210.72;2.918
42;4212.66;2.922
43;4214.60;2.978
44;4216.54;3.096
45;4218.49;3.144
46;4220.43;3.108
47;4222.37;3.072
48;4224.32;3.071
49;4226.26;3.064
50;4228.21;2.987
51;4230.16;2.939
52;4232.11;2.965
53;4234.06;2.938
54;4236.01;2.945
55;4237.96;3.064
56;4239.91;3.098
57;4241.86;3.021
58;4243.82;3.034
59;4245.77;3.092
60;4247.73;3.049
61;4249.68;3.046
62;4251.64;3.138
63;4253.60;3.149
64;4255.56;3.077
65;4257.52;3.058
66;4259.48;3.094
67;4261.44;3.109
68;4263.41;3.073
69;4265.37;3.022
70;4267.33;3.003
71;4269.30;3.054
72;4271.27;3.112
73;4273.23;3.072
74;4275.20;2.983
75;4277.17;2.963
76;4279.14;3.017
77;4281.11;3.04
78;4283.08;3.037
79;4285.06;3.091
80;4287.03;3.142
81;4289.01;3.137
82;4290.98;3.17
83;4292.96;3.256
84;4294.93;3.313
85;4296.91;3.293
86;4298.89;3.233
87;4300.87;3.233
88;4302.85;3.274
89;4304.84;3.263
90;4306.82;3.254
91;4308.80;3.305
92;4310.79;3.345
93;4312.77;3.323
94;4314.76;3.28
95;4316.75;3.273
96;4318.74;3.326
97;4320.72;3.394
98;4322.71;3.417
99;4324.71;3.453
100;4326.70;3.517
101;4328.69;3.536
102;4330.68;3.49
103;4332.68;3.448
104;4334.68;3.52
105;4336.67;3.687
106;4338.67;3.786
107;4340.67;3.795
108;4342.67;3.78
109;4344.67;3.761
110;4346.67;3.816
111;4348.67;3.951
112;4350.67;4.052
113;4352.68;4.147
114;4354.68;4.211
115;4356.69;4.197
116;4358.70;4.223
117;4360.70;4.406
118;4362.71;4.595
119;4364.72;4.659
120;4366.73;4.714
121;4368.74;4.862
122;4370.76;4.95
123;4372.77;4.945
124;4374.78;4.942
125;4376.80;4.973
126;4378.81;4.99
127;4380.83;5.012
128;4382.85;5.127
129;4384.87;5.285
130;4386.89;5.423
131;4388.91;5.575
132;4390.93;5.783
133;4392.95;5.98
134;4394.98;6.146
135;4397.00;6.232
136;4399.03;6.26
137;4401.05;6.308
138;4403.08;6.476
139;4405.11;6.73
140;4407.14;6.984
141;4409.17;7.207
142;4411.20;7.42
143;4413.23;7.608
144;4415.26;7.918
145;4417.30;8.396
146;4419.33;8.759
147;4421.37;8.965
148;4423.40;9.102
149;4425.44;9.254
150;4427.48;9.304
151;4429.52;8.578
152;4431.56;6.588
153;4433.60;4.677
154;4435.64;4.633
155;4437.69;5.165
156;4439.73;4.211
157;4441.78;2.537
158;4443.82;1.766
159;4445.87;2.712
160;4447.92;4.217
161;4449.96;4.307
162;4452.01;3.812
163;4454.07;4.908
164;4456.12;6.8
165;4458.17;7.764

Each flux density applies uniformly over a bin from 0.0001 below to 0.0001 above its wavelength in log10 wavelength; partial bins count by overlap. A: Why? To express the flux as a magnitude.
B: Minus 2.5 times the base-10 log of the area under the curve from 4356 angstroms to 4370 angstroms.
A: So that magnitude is -4.51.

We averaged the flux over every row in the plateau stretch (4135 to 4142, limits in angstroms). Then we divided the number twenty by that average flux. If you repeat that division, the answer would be 6.7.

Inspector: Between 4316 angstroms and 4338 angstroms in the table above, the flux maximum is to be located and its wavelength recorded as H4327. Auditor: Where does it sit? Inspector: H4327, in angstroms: 4336.67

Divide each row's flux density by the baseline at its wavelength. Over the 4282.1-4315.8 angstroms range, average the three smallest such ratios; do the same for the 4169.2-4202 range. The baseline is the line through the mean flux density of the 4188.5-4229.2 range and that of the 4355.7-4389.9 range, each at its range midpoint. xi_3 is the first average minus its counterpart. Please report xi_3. -0.22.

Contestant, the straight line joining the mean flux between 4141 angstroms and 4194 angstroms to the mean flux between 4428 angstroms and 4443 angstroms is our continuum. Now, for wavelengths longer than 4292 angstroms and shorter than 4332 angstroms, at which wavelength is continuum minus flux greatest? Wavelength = 4316.75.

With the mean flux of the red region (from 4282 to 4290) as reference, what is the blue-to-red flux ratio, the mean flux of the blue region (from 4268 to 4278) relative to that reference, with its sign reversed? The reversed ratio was -0.98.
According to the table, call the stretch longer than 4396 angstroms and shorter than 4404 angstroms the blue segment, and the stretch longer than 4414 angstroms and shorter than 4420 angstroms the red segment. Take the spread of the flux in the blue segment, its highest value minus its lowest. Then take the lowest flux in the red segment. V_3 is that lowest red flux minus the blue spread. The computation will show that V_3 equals 7.7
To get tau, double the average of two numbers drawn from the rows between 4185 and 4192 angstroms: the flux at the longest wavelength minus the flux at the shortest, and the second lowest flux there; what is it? 3.0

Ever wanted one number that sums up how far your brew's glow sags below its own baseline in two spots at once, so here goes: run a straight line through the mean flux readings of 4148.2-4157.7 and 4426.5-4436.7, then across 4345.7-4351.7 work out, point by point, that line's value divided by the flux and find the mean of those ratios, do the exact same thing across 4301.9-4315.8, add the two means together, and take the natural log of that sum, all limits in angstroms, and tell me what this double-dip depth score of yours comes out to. 1.10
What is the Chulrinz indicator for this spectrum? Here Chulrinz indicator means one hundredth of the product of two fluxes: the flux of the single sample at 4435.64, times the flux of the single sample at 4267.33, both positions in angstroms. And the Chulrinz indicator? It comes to 0.139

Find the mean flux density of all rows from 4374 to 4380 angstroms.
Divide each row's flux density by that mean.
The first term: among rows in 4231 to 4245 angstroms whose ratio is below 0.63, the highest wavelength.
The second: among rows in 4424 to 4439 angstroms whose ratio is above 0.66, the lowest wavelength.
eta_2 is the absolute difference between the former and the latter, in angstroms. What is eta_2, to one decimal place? 181.6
